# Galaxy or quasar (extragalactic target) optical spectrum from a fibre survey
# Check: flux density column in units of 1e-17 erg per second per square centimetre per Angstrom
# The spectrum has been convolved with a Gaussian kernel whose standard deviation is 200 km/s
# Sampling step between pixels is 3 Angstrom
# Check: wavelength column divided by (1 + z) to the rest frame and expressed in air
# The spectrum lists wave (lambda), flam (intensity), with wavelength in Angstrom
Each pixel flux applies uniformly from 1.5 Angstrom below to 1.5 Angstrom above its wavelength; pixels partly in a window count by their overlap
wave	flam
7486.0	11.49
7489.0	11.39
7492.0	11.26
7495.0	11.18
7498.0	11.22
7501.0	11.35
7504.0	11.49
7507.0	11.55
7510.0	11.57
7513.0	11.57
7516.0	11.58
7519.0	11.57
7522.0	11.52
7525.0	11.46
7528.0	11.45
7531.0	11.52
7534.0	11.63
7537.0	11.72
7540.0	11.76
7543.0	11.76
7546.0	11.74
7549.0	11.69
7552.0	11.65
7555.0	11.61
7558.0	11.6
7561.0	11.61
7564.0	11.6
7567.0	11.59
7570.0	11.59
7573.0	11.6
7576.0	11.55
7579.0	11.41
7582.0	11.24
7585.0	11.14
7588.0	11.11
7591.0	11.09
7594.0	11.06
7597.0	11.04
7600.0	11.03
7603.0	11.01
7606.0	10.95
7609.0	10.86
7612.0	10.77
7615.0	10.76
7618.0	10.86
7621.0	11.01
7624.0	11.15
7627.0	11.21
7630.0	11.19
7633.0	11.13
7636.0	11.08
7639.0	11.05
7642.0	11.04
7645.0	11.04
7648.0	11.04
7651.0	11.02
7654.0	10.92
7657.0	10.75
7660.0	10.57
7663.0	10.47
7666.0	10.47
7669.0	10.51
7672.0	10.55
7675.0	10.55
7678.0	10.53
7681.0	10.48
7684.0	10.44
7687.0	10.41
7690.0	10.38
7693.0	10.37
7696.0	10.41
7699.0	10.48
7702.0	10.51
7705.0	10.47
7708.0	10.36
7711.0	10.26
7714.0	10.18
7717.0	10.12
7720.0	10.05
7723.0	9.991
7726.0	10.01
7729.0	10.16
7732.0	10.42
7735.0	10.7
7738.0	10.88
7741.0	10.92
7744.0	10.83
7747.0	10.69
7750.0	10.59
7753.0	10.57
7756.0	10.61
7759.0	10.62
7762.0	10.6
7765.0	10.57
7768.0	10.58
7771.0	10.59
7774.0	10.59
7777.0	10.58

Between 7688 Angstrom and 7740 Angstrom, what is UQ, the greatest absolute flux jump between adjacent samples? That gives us 0.28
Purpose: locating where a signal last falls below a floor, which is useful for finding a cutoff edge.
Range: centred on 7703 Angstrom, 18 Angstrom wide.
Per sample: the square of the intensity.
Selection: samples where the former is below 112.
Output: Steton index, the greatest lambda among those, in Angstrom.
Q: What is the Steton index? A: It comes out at 7711.0 Angstrom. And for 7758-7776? 7768.0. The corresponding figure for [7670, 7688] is 7687.0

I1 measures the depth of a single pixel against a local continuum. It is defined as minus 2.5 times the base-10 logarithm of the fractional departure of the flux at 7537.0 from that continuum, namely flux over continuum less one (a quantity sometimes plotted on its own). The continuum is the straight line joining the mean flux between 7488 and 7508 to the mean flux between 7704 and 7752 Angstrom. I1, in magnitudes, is 3.3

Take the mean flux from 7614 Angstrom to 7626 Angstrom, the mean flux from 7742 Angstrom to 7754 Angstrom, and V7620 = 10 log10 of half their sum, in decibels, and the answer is 10.34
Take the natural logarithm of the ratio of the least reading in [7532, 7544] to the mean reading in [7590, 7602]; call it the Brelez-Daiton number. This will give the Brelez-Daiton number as 0.05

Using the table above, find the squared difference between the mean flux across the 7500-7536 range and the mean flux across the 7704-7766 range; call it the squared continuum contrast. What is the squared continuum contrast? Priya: 1.1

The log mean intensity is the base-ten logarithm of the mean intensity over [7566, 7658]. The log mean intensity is 1.05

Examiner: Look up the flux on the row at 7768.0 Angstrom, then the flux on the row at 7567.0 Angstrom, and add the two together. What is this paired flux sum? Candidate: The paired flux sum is 22.2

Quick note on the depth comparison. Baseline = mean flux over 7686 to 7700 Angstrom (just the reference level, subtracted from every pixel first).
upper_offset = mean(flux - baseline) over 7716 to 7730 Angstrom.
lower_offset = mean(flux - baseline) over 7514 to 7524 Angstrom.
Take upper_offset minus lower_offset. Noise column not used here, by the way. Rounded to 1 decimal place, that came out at -1.5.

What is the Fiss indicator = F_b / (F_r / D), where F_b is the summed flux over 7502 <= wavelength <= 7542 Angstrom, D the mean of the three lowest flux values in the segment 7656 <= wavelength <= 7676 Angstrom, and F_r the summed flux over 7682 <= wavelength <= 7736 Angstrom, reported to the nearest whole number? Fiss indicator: 8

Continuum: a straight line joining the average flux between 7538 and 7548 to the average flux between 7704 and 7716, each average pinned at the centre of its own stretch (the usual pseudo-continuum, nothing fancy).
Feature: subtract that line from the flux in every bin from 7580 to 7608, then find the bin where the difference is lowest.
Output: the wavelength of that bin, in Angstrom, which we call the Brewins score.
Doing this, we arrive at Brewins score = 7606.0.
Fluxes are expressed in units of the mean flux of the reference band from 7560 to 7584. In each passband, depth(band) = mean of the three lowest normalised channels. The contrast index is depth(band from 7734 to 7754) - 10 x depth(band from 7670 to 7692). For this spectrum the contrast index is -8.1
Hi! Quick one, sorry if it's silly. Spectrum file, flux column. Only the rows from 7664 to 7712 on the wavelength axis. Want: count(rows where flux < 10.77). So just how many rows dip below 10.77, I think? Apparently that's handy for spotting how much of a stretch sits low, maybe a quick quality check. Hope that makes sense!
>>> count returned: 16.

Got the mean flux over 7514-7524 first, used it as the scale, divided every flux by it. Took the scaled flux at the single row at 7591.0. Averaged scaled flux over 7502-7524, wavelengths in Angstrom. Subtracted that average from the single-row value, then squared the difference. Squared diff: 0.002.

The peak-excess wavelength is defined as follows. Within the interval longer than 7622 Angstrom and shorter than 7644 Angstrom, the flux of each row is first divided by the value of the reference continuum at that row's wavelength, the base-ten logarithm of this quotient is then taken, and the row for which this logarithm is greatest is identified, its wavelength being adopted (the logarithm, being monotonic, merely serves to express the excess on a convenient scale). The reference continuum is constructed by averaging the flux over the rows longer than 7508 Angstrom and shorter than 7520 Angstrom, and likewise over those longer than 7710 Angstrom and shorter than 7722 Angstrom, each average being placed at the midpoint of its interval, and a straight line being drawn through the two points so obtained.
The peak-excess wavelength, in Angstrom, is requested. 7630.0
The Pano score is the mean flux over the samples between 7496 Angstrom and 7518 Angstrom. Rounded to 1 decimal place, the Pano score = 11.5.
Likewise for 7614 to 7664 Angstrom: 11.0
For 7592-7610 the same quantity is 11.0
